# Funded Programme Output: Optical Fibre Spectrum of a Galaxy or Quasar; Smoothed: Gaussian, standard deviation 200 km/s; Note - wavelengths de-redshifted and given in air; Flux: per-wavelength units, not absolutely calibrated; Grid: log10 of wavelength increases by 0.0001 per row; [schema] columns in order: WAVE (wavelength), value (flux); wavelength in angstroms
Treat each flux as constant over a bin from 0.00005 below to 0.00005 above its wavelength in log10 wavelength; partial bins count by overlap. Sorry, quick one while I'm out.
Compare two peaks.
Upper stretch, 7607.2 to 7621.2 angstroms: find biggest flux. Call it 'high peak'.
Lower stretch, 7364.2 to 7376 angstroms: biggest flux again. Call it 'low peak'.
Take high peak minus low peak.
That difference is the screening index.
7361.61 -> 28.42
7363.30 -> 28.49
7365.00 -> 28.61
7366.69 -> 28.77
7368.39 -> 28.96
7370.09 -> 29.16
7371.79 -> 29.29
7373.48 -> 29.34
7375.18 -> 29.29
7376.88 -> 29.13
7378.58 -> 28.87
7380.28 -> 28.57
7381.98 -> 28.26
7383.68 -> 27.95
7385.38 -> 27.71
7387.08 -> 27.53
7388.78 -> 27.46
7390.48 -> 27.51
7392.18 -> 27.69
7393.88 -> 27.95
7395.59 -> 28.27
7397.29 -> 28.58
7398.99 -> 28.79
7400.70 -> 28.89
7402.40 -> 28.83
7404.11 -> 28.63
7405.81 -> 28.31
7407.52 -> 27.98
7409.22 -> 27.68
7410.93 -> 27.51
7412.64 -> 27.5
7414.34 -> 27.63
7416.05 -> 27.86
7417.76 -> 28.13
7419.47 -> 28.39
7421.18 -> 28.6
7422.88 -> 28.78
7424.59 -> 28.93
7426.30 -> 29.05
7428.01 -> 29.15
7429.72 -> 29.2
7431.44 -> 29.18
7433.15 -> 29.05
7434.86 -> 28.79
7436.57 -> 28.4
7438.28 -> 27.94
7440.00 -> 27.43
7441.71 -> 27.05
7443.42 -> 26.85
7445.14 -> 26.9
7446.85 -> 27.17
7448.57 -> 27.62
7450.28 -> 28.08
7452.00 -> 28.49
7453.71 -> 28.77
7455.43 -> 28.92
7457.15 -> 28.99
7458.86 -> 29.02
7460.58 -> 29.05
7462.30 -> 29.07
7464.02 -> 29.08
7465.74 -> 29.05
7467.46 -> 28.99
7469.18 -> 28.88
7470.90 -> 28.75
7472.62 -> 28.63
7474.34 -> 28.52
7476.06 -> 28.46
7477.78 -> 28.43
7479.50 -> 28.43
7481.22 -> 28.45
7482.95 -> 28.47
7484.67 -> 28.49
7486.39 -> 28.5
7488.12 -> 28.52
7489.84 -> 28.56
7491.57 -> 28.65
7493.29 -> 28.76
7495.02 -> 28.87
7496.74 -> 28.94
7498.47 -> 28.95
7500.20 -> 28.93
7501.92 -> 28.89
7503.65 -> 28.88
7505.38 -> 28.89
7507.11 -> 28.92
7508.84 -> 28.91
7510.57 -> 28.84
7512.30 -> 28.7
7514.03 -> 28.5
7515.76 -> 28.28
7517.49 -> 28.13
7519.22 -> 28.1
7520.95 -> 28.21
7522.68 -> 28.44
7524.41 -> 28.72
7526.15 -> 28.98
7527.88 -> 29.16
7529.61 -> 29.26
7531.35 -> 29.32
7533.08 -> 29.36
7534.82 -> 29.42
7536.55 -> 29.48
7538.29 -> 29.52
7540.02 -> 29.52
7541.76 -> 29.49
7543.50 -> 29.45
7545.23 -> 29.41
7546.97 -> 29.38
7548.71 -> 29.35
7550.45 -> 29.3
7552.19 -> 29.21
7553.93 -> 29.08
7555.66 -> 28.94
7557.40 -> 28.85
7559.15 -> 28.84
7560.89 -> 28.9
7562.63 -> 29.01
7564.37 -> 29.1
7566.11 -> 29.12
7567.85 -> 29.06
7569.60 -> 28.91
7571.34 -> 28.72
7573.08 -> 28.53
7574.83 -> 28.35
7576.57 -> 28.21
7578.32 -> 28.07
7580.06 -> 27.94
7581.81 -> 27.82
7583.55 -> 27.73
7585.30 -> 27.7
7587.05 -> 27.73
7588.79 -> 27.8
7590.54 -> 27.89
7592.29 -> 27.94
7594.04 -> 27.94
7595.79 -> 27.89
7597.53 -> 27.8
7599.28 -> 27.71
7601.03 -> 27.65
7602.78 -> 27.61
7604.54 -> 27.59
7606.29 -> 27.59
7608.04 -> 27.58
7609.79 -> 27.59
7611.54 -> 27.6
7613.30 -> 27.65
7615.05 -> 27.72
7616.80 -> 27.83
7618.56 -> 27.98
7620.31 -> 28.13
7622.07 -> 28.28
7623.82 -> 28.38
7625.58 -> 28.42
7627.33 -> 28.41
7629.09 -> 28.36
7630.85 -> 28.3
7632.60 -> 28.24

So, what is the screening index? -1.2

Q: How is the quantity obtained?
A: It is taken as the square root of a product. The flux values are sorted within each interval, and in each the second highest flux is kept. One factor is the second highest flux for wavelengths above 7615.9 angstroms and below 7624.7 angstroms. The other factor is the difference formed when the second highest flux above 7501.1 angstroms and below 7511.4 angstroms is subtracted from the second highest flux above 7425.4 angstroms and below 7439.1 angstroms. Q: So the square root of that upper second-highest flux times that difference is 2.76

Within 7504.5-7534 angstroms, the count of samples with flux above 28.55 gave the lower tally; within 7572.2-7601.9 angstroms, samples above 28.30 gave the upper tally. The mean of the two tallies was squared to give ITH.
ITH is 42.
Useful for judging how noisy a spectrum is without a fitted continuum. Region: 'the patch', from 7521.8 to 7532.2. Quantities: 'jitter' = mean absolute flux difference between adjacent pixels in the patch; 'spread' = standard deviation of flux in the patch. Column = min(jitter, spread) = 0.18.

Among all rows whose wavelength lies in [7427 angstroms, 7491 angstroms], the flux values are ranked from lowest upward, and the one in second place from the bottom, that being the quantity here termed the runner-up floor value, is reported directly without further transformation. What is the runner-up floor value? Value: 26.9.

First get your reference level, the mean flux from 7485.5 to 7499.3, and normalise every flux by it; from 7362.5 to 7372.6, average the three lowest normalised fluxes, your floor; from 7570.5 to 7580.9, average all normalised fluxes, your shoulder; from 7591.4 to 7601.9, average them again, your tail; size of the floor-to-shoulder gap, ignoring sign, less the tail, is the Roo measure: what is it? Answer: -0.96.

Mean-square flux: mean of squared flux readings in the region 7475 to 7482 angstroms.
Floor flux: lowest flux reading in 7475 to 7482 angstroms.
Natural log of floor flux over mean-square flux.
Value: -3.35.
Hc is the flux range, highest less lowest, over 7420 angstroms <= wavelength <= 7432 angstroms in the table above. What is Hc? 0.6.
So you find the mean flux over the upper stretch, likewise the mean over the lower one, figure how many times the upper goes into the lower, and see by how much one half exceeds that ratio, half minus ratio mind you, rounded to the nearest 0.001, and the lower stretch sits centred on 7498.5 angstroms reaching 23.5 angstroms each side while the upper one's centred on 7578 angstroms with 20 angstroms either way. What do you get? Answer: -0.511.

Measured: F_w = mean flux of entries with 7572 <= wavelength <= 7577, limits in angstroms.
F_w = 28.4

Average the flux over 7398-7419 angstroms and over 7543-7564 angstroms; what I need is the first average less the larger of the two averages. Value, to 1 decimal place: -1.0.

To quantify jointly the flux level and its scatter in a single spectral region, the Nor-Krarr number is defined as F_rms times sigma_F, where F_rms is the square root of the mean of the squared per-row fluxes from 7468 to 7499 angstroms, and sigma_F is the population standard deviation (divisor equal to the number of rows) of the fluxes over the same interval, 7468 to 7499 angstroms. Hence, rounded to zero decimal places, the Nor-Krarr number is 5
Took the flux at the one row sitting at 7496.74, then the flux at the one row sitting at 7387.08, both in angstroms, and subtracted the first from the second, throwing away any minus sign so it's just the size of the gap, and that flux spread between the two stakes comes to 1.4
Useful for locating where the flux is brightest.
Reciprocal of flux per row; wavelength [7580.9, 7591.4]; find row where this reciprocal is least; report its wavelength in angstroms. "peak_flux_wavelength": 7590.54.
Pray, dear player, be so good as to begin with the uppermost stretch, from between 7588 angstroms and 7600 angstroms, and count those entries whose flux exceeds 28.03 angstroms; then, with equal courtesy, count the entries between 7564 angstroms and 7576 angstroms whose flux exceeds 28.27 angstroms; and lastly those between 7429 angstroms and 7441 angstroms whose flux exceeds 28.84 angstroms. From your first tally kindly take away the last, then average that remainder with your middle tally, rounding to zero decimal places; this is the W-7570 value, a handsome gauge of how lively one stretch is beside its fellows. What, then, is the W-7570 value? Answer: 2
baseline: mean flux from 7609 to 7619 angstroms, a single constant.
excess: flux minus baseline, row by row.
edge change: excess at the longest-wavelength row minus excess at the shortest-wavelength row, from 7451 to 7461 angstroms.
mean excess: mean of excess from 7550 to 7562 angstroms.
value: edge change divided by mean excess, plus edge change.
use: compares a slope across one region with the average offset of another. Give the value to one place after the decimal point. 1.0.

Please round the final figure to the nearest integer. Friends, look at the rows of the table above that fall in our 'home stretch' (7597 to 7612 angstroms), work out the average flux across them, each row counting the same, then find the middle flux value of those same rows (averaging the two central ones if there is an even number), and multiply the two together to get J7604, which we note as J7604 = 763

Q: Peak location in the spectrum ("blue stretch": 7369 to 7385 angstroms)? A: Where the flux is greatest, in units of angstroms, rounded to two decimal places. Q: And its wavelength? 7373.48 angstroms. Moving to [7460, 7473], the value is 7464.02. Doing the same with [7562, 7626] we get 7566.11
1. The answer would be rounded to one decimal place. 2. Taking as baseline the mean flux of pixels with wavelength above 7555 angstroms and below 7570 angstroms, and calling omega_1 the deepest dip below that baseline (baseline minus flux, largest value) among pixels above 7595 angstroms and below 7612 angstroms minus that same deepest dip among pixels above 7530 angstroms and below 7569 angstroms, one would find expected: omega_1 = 1.3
